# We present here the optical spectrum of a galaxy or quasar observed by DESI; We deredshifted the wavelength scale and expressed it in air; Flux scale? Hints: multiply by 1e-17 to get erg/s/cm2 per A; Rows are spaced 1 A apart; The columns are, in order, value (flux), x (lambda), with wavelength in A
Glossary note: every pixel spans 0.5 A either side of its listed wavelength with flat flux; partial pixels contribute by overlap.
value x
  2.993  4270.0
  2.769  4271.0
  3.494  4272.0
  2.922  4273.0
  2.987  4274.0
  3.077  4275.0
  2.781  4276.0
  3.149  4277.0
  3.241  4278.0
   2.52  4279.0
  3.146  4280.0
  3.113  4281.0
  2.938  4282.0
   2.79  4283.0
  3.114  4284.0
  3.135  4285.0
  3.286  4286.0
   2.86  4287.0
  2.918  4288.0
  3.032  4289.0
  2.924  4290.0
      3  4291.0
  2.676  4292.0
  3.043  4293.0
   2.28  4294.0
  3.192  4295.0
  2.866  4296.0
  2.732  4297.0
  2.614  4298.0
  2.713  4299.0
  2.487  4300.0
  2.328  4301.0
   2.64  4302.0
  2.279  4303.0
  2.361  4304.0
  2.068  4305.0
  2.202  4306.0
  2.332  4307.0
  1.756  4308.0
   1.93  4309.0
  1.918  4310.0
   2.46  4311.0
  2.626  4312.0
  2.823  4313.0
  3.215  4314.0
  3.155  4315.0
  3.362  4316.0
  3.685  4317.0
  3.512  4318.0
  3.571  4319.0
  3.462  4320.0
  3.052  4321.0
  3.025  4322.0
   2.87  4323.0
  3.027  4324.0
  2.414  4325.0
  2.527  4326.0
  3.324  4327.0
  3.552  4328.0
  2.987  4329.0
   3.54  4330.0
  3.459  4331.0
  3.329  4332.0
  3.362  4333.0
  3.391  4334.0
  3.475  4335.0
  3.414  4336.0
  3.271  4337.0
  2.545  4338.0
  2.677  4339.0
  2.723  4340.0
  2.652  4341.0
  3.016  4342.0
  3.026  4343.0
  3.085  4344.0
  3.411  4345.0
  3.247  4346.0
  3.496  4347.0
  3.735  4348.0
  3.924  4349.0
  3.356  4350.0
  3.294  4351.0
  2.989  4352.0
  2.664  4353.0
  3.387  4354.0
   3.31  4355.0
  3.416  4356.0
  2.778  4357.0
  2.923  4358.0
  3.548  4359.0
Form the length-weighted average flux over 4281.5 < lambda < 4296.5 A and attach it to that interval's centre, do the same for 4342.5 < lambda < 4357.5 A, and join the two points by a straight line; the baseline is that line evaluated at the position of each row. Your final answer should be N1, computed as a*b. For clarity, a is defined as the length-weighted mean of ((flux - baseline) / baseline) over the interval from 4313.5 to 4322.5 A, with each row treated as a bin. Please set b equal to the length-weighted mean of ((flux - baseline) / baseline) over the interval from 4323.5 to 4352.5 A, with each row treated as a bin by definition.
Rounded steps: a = 0.08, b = -0.009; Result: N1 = -0.001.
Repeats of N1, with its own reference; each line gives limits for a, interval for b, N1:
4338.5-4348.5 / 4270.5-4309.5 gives 0.002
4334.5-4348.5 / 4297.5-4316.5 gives 0.006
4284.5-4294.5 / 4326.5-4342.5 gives 0.000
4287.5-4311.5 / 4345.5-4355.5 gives -0.003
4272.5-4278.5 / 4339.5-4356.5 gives -0.001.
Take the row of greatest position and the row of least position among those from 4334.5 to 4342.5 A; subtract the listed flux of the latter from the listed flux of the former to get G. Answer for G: -0.46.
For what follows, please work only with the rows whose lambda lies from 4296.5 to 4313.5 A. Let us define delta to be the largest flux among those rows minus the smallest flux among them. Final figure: 1.1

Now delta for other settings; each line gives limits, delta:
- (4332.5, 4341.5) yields 0.9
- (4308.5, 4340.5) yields 1.8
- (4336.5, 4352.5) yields 1.4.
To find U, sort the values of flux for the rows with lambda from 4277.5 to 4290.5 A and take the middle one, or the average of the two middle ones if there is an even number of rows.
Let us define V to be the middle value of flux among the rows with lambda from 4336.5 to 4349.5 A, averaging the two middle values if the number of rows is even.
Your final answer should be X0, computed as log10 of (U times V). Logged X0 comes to 0.97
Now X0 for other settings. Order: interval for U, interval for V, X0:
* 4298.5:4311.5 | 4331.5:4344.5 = 0.86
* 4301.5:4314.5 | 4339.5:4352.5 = 0.88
